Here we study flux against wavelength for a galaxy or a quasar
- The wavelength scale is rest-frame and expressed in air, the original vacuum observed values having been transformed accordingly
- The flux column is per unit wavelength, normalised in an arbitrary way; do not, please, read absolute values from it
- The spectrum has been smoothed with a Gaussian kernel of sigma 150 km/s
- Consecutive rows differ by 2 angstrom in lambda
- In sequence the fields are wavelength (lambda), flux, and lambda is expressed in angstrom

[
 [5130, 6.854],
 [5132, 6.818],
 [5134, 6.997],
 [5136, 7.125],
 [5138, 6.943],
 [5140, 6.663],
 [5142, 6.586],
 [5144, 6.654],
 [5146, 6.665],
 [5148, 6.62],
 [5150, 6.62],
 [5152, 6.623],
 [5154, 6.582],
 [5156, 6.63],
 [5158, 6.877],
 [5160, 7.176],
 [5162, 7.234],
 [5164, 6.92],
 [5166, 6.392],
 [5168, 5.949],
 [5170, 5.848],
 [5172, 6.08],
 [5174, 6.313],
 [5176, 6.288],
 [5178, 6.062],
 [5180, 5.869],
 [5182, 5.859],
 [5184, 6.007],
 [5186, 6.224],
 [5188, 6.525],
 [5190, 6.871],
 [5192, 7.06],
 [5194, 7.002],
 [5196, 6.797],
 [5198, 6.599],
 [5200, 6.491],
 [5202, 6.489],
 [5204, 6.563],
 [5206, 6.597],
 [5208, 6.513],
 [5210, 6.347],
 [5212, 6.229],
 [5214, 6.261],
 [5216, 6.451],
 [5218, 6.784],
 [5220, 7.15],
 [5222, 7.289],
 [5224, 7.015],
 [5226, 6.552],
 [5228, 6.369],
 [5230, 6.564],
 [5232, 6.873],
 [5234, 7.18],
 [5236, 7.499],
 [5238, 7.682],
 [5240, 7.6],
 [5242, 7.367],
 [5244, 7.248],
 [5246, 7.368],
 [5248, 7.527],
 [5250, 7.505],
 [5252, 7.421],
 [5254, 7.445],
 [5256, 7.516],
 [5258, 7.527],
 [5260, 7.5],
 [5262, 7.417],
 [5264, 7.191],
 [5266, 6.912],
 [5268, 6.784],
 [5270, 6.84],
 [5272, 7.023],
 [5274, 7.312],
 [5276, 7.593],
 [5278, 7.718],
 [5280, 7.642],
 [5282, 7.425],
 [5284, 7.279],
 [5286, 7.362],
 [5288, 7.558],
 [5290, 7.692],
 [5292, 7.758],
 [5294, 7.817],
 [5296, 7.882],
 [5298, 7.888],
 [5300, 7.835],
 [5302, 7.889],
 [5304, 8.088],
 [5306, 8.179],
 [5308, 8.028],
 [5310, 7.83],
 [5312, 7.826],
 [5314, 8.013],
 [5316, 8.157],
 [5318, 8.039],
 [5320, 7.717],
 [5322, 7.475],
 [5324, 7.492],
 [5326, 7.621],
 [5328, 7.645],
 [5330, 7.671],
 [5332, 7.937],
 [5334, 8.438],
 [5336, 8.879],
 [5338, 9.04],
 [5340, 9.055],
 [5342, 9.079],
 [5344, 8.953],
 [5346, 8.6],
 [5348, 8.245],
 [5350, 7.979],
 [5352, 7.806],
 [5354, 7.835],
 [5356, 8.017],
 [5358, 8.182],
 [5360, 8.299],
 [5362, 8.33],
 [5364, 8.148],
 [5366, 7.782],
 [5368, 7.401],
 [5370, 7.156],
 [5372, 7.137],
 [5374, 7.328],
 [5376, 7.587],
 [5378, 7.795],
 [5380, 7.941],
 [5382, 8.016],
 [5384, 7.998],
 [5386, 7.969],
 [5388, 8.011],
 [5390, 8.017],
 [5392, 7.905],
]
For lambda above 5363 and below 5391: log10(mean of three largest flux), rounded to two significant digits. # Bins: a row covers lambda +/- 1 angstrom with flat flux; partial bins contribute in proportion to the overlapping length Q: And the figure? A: 0.91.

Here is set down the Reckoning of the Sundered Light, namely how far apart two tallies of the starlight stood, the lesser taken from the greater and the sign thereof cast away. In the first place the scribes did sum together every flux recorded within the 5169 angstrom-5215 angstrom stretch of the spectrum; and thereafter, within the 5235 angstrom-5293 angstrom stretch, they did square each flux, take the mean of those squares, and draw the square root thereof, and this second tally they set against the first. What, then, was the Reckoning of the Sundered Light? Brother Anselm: 139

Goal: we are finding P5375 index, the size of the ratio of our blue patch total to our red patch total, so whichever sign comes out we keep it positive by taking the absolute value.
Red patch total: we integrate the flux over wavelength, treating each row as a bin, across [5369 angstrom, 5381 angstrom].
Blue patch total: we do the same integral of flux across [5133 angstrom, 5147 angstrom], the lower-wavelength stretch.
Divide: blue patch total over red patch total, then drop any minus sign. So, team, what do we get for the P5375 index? 1.1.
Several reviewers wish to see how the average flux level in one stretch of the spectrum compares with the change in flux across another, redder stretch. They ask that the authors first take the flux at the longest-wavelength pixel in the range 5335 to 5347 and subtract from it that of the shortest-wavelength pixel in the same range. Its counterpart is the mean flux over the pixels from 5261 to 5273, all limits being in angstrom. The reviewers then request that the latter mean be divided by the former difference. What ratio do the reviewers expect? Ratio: -25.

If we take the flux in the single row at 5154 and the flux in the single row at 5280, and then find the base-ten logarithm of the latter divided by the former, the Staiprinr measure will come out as 0.065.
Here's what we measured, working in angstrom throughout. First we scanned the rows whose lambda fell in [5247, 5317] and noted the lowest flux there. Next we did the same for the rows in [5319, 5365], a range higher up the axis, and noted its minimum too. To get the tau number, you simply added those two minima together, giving 14.3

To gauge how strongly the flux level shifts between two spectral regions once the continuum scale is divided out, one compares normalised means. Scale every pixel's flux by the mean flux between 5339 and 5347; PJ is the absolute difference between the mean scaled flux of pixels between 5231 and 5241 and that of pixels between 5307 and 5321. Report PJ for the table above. 0.06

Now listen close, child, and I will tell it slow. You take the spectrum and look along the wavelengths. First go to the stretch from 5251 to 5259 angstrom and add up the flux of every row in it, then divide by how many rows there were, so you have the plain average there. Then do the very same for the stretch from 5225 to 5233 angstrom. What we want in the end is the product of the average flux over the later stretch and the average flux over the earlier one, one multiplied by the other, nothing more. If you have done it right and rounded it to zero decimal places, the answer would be 49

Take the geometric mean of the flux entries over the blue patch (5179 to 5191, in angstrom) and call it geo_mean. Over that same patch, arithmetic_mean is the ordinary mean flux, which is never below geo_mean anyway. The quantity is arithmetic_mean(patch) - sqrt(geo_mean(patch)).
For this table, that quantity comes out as 3.73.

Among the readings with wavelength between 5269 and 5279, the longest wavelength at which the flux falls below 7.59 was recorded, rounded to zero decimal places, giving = 5274 angstrom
